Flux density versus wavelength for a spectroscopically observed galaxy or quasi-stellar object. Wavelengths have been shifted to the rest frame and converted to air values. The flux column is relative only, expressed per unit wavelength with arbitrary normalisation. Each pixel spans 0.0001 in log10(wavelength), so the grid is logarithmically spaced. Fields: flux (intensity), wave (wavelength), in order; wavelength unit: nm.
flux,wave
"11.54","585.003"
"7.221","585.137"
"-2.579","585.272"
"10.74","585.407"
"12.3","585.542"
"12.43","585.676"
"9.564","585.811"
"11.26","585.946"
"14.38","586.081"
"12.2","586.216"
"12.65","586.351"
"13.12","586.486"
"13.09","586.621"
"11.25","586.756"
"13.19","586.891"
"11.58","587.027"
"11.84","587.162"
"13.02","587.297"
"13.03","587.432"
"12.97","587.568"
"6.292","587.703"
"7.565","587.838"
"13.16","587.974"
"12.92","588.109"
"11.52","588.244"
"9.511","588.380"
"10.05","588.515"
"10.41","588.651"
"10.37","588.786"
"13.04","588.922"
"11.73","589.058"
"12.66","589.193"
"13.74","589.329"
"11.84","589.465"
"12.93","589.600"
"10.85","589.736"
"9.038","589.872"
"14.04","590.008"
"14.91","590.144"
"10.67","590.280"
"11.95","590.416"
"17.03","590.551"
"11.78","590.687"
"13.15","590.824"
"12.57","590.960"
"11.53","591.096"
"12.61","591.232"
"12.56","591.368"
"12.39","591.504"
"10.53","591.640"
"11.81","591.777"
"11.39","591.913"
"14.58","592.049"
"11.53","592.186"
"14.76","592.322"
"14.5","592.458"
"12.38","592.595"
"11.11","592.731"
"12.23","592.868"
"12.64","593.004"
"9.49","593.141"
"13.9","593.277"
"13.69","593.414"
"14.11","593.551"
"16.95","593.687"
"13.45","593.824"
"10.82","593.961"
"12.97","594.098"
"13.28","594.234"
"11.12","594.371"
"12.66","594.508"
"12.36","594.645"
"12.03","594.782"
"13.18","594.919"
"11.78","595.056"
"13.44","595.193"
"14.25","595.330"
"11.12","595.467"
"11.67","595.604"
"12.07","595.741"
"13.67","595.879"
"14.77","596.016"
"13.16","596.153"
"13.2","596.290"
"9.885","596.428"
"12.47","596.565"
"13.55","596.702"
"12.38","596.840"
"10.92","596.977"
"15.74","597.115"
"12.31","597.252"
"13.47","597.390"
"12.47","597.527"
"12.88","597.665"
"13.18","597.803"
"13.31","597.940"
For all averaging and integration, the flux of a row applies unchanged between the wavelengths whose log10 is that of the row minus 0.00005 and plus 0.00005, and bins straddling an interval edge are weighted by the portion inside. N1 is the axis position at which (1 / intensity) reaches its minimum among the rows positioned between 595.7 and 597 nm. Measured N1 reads 596.016 nm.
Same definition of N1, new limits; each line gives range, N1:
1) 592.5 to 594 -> 593.687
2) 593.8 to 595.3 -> 593.824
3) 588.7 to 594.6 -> 590.551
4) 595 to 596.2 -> 596.016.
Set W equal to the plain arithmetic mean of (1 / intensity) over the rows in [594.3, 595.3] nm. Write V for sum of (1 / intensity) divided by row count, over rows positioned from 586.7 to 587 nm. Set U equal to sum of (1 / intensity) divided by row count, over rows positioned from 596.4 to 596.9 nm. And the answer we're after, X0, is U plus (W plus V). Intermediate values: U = 0.0840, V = 0.082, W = 0.0812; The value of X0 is 0.25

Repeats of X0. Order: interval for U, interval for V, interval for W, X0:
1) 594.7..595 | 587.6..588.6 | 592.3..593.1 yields 0.26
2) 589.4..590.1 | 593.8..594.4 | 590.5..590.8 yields 0.24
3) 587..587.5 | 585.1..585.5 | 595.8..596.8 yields 0.11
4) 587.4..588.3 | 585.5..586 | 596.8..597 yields 0.27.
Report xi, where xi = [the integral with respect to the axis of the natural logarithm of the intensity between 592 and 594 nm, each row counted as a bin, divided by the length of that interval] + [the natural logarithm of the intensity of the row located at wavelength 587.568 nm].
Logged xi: 5.12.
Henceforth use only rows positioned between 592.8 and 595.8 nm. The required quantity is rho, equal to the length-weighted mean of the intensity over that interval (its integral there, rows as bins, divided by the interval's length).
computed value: 12.7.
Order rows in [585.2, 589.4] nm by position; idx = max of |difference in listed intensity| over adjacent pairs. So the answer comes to 13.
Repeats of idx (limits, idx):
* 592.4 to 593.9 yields 4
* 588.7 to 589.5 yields 3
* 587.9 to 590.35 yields 5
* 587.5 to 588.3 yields 7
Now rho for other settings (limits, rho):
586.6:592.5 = 12.1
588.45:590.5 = 11.9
